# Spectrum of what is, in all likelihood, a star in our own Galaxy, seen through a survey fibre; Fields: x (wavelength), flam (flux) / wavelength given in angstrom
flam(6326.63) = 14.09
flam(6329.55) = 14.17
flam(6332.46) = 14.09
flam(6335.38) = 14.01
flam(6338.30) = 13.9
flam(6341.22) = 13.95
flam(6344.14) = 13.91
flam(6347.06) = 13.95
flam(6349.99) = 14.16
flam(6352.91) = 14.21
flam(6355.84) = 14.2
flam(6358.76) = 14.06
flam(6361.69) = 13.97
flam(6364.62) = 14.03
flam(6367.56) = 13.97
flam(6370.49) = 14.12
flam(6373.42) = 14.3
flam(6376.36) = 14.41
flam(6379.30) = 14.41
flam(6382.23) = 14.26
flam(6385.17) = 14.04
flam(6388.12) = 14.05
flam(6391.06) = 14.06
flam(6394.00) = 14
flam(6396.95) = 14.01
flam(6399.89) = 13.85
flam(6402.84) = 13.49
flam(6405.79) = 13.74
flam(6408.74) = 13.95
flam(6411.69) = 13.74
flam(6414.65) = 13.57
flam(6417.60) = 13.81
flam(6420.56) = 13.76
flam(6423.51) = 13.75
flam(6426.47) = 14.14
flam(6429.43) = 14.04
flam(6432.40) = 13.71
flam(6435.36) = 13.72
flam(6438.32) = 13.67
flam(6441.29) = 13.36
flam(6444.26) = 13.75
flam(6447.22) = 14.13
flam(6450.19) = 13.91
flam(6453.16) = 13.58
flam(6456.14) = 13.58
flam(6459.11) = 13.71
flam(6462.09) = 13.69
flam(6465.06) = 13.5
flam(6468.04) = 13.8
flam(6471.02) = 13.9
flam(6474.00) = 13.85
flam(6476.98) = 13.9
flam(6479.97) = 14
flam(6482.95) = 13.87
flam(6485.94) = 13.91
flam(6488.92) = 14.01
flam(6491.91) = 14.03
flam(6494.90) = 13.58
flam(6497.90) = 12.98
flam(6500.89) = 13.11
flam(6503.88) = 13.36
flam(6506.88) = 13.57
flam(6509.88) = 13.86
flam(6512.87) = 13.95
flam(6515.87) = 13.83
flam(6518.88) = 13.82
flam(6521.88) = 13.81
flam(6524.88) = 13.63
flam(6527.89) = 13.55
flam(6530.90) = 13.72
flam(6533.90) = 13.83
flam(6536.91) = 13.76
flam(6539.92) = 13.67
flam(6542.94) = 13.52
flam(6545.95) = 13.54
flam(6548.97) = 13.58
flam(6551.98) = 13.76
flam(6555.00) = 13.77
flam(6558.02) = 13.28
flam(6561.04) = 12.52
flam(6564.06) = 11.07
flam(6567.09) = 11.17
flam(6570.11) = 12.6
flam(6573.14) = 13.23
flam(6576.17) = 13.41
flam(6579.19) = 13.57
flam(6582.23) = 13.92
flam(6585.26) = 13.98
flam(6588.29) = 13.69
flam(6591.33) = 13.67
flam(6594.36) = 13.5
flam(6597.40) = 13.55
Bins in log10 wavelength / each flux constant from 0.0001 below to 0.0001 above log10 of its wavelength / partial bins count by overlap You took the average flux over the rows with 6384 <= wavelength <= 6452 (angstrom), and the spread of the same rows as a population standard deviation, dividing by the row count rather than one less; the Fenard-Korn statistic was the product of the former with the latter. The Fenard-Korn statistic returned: 2.8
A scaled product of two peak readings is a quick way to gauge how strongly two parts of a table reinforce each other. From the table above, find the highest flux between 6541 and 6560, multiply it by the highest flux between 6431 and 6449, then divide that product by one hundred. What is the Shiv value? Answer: 1.95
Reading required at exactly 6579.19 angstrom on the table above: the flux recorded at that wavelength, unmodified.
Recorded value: 13.57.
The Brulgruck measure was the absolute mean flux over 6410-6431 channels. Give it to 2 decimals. 13.83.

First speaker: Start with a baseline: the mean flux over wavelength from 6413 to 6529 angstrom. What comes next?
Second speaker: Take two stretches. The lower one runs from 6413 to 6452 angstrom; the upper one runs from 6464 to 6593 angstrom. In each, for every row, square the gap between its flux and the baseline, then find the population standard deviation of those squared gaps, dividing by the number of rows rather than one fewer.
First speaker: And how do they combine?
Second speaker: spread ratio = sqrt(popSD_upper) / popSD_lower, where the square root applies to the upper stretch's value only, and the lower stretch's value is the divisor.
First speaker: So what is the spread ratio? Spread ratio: 19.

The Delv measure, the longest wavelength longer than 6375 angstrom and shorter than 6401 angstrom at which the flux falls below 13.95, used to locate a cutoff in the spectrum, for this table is 6399.89 angstrom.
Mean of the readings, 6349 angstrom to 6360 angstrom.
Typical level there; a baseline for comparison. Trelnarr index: 14.2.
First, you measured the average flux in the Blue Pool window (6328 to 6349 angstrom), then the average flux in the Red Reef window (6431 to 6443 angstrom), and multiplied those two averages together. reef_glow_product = 191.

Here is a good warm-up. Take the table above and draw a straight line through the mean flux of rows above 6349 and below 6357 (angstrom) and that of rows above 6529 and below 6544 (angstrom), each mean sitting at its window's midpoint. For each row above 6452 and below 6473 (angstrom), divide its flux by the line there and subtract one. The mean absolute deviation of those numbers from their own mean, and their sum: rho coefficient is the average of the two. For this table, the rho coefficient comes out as -0.05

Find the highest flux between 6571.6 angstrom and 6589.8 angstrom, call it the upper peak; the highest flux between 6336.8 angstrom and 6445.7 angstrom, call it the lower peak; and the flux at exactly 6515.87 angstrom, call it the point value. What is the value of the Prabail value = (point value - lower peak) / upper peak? -0.041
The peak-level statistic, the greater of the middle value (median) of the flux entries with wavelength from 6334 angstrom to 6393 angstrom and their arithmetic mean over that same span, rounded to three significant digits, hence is 14.1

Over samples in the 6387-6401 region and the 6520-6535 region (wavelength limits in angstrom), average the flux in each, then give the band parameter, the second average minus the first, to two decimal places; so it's -0.29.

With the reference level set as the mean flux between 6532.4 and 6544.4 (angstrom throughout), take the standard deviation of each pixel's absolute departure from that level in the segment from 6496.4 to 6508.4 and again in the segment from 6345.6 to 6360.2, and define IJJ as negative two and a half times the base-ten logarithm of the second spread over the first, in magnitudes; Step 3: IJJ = 0.9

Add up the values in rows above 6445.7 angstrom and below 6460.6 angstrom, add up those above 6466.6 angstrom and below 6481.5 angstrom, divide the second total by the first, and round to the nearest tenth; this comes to 1.0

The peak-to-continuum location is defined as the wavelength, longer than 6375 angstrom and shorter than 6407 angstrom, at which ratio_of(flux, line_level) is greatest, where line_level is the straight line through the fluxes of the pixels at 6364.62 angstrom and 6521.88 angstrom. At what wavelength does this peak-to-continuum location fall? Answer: 6379.30 angstrom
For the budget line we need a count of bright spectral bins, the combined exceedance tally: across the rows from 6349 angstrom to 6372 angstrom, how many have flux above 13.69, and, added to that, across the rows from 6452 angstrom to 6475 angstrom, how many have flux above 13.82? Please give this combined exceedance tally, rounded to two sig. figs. 10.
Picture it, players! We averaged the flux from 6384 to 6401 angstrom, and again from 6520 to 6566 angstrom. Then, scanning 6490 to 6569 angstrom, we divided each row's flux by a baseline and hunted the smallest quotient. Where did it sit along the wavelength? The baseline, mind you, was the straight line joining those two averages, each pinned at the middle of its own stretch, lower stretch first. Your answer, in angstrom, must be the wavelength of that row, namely 6564.06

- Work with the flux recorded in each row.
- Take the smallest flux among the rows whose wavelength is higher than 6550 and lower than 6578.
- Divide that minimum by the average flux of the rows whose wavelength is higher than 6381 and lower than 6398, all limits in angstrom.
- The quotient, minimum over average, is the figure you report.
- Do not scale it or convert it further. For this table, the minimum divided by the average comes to 0.787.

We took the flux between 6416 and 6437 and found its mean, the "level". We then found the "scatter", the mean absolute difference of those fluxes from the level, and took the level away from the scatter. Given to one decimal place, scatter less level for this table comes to -13.7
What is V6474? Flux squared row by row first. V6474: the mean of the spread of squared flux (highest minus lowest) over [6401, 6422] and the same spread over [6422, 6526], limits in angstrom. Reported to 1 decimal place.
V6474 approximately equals 22.0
